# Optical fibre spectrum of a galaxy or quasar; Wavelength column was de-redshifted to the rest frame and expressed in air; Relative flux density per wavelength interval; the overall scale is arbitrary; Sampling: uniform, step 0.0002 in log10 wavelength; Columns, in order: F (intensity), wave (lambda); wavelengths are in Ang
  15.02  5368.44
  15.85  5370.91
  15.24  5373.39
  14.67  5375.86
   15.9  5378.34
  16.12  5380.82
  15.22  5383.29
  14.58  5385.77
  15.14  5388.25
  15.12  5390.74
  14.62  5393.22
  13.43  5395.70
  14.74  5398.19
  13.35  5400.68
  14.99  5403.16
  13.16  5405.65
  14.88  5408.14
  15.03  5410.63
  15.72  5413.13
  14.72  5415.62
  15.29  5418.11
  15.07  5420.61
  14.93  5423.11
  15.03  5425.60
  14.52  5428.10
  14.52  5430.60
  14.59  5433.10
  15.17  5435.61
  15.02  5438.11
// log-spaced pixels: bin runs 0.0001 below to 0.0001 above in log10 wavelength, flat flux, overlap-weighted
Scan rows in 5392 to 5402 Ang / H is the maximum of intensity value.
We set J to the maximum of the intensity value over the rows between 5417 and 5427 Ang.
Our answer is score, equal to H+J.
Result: 30.0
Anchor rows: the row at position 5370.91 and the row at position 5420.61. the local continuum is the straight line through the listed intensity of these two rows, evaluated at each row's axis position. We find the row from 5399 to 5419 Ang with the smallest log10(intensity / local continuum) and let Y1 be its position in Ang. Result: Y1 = 5405.65 Ang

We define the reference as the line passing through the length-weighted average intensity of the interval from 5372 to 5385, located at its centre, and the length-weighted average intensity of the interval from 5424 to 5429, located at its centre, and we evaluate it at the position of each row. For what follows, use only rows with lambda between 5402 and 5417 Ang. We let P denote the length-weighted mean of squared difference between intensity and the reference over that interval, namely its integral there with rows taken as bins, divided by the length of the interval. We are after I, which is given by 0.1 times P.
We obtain 0.07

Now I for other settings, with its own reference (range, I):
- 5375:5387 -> 0.04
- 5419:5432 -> 0.00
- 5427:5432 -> 0.01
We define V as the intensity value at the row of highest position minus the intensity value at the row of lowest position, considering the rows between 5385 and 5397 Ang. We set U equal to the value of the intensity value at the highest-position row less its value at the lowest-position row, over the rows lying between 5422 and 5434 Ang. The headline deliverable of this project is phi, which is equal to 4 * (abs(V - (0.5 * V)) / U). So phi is -6.8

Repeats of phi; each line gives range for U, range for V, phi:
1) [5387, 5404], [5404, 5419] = -28.4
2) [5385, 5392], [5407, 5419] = 1.5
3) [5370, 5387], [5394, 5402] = -0.1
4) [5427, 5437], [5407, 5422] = 0.6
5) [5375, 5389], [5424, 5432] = 2.2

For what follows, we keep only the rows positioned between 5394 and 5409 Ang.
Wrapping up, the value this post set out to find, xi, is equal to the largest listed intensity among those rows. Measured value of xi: 14.99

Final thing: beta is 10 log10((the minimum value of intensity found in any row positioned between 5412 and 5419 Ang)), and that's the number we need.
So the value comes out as 11.7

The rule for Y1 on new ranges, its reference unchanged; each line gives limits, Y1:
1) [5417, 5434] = 5428.10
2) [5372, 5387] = 5375.86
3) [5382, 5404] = 5400.68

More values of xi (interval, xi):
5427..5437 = 15.17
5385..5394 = 15.14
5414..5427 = 15.29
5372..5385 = 16.12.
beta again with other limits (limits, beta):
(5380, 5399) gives 11.3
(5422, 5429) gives 11.6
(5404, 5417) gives 11.2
